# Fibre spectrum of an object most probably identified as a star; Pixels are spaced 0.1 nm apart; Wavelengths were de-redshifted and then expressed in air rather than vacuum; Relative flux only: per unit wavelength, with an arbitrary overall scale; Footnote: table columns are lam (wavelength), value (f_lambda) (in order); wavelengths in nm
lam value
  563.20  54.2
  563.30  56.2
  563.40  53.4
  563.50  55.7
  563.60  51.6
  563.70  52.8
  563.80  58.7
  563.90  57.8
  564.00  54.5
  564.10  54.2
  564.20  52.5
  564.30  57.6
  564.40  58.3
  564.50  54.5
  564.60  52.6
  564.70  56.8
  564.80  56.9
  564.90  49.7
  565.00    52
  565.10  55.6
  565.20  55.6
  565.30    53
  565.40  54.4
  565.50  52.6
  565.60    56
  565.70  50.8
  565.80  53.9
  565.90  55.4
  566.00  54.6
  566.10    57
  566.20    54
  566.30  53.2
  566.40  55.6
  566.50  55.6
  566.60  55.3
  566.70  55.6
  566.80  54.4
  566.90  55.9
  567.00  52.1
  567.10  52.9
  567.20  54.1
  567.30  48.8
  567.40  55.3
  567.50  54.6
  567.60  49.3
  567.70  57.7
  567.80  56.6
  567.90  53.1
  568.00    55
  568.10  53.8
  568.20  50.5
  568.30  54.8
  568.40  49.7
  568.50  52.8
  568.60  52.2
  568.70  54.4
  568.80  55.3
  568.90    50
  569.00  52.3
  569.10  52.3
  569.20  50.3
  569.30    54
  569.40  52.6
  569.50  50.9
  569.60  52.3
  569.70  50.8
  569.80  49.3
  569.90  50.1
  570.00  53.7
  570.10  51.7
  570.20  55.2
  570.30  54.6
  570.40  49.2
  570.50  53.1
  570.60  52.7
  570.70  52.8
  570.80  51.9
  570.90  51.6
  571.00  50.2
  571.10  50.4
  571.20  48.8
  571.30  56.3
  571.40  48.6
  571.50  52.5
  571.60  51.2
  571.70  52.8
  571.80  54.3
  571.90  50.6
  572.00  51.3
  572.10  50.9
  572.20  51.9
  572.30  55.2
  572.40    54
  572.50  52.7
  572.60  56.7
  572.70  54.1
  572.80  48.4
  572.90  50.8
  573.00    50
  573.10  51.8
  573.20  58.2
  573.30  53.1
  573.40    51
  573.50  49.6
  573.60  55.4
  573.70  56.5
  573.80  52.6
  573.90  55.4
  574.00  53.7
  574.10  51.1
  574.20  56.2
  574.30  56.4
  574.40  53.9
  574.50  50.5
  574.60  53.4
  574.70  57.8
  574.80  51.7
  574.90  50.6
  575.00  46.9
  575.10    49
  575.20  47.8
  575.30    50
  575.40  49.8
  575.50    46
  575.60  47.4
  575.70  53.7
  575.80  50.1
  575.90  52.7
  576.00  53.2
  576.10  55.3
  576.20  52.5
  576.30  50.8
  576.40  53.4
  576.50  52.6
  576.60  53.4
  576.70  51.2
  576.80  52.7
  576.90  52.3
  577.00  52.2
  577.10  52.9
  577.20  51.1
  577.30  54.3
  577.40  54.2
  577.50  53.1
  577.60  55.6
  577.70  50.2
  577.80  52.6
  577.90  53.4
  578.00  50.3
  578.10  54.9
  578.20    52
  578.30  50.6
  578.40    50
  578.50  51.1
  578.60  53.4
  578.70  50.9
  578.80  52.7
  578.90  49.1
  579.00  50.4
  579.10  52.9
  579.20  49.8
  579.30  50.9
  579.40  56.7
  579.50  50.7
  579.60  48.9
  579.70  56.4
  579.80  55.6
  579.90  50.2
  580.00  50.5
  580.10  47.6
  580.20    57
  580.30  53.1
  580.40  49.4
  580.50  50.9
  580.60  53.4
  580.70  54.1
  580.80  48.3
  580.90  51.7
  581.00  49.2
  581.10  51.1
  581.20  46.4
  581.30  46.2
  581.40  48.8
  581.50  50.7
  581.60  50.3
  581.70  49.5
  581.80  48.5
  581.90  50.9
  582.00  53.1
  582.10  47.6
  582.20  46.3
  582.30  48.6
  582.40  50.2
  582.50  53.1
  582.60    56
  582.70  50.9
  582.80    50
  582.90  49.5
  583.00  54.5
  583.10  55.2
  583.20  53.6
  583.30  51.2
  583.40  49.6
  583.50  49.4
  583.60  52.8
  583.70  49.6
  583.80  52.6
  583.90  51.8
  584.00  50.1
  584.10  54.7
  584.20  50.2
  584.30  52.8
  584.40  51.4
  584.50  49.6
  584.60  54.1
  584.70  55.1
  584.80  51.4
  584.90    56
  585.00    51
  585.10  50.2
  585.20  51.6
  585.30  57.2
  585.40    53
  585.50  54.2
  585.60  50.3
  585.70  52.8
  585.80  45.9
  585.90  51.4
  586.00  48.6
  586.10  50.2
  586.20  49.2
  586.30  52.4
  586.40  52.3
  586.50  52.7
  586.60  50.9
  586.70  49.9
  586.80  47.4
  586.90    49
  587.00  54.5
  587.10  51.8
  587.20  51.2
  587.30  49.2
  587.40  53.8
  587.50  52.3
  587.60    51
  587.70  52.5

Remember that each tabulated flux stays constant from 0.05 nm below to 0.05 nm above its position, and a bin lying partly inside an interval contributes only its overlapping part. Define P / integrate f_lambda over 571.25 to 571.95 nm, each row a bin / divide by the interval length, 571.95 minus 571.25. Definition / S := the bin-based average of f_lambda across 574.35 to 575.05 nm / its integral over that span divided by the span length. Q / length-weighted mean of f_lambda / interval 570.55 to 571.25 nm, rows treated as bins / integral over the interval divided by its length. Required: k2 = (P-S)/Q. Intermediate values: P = 52.3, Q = 51.2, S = 52.1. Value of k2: 0.004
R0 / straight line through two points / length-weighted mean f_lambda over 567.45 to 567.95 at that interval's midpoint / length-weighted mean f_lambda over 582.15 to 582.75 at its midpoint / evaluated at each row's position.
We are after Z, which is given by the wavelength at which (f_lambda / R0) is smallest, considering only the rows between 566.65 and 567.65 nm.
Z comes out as 567.30 nm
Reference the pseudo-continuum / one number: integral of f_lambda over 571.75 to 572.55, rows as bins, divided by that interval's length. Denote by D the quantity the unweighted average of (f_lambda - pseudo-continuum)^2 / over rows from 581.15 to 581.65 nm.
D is 20.7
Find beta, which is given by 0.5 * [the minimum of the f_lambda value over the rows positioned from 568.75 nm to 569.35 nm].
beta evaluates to 25.0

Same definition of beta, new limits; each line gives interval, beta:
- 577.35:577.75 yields 25.1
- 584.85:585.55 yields 25.1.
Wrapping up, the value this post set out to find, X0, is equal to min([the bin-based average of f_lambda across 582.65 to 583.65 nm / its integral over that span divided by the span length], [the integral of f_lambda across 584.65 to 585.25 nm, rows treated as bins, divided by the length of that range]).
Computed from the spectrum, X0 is 51.7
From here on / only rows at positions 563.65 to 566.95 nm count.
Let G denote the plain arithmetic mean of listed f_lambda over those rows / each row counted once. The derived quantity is 55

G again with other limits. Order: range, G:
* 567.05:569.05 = 53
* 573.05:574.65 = 54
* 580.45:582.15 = 50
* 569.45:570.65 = 52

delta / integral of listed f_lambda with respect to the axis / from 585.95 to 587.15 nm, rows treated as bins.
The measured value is 60.9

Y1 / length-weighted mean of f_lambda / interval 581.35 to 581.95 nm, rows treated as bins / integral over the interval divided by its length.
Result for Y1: 49.8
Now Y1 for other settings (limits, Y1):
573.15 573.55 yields 53.0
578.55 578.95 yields 51.5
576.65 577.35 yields 52.4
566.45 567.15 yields 54.5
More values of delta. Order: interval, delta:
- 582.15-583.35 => 61.9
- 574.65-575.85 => 60.1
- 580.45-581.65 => 60.1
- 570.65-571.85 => 62.1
